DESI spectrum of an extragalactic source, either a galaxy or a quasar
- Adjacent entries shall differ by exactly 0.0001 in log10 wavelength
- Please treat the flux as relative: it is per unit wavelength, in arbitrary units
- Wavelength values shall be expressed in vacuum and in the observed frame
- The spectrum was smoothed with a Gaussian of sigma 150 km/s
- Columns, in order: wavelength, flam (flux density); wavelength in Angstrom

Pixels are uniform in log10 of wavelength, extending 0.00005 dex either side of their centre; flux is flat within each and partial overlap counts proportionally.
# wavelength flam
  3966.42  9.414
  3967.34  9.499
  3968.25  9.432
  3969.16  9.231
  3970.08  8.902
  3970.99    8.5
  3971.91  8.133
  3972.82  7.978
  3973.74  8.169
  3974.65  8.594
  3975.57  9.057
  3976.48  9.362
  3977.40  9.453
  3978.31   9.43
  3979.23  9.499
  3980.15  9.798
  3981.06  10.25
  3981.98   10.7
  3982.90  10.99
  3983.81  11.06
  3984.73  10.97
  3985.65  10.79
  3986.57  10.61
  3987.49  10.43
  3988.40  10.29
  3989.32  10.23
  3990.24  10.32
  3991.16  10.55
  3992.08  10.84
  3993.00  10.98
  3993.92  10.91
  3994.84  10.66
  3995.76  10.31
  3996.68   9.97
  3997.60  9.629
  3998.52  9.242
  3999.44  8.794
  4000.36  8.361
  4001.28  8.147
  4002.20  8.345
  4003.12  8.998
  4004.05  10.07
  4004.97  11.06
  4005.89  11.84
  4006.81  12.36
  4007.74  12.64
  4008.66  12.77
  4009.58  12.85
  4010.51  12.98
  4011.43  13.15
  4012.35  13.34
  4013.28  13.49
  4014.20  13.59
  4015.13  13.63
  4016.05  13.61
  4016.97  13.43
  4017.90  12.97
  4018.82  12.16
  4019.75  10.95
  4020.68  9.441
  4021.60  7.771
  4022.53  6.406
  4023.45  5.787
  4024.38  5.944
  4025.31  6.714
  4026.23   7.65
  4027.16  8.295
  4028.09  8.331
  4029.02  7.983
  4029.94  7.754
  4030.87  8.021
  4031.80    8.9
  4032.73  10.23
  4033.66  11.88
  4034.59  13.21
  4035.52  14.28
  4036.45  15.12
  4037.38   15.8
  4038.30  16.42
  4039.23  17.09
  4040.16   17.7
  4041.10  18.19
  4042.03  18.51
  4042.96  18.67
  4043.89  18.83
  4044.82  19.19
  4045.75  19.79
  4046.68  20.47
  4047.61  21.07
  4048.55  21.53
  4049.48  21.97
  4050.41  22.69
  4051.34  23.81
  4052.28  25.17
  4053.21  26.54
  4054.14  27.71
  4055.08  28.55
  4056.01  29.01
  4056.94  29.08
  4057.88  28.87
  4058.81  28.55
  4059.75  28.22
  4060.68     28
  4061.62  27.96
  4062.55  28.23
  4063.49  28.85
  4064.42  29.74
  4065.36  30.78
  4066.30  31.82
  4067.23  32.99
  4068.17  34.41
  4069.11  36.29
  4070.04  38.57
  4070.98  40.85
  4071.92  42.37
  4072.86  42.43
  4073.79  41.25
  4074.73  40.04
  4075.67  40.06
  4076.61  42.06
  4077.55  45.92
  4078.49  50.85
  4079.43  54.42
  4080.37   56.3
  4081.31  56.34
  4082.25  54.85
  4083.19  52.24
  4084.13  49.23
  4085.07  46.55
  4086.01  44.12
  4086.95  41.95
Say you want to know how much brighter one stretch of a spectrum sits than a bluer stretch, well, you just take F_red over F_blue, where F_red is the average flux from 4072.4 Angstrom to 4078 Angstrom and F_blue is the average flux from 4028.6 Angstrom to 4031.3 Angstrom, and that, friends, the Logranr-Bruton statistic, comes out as 5.3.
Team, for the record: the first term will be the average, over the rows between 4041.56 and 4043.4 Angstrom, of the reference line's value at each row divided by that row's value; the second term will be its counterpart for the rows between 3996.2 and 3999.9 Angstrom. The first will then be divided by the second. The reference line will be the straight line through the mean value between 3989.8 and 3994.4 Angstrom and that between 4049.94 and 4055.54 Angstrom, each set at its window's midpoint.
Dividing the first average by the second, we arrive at 1.0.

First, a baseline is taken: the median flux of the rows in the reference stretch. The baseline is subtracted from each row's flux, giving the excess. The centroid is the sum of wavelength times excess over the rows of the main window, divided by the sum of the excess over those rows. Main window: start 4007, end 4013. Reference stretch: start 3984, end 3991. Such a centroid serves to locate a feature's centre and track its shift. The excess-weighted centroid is 4010.2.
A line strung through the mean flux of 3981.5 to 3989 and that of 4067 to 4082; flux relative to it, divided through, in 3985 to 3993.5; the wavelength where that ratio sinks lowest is 3993.00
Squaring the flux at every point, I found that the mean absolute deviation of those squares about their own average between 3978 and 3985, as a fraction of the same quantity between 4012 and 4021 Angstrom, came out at 0.47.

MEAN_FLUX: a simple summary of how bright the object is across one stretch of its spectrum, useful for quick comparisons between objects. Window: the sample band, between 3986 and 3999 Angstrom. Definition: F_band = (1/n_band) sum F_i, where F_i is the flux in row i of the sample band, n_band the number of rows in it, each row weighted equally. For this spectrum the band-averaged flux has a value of 10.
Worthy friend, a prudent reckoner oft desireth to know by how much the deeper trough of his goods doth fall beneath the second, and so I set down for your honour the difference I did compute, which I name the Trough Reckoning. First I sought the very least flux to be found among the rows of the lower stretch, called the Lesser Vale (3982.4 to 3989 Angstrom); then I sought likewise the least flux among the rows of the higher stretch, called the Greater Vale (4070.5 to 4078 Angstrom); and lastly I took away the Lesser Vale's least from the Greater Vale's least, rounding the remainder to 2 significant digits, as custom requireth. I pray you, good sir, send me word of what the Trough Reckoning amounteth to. 30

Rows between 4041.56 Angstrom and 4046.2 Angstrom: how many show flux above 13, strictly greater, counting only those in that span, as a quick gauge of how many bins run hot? 5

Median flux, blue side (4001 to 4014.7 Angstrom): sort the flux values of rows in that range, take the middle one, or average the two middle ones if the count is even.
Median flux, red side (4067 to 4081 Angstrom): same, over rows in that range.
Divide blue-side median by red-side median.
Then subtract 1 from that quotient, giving -0.69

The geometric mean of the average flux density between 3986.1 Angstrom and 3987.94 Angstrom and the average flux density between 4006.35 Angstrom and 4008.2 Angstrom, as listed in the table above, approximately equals 11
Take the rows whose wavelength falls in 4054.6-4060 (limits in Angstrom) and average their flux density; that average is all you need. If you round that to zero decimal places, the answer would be 29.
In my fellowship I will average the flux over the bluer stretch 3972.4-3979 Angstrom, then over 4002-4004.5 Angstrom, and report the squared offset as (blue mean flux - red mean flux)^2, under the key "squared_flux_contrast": 0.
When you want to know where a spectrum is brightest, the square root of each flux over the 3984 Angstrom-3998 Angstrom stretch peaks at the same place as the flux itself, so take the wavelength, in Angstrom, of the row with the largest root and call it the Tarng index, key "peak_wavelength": 3993.00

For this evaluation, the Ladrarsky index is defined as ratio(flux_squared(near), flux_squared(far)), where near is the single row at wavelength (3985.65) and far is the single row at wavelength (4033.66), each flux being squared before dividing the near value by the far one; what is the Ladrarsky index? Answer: 0.8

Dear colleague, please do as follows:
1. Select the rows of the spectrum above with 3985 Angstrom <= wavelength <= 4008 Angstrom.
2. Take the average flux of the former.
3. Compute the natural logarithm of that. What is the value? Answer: 2.33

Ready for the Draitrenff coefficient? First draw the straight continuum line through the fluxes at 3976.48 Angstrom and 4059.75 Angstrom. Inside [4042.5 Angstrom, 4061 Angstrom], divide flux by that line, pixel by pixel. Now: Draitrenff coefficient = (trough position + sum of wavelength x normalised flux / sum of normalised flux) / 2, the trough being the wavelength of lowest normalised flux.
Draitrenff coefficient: 4048.1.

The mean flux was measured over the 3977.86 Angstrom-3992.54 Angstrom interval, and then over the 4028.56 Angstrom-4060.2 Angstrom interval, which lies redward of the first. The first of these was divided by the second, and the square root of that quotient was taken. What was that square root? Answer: 0.73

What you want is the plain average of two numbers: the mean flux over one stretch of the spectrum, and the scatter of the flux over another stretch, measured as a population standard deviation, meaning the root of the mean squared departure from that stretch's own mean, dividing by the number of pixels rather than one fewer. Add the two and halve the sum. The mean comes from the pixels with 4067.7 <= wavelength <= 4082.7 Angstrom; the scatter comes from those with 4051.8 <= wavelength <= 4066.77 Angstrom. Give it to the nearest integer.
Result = 23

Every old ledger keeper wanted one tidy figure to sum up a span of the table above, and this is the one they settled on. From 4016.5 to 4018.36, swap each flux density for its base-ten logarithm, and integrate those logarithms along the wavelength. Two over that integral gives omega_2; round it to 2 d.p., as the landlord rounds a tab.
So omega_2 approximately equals 0.96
